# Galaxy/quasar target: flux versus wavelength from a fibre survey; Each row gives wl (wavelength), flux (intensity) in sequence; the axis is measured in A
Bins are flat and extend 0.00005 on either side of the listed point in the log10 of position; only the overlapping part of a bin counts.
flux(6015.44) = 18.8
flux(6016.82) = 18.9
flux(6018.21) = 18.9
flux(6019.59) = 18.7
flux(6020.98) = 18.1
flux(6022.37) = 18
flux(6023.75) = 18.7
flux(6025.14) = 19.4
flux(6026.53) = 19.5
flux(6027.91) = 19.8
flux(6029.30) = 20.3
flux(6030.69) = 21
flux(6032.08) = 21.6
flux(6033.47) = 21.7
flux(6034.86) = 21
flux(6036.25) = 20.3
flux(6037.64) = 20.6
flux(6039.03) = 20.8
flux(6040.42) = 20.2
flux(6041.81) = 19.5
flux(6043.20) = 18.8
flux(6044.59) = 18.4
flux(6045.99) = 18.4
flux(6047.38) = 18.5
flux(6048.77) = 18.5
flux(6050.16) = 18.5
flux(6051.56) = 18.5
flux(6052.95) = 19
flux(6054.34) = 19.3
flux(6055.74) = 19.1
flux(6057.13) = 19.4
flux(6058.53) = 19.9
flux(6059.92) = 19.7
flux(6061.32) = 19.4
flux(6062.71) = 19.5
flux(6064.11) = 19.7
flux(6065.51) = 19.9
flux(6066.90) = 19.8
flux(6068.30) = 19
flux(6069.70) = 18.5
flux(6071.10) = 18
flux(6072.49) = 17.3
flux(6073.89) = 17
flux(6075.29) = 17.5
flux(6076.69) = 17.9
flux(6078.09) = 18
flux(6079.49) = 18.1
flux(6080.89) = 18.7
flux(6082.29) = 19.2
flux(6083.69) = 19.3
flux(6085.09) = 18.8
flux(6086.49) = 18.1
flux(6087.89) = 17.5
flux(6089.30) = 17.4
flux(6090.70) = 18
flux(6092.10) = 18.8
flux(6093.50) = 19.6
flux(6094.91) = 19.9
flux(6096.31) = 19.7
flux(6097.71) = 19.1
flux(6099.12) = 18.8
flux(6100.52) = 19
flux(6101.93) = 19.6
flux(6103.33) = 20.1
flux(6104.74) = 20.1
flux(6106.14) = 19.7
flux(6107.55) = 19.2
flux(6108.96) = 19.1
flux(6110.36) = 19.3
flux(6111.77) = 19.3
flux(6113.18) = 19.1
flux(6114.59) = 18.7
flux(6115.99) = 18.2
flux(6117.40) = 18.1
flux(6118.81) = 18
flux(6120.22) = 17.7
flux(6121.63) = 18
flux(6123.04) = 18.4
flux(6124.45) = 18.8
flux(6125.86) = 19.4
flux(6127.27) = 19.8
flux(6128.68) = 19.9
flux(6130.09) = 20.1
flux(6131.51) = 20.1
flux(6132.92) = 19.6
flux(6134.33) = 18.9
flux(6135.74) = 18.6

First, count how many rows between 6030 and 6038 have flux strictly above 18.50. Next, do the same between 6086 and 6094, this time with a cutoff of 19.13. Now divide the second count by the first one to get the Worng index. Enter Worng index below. 0.17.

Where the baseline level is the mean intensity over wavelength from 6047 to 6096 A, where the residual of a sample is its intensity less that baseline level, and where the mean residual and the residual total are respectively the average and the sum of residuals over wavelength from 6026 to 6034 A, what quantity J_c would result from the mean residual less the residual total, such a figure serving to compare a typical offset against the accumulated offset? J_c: -10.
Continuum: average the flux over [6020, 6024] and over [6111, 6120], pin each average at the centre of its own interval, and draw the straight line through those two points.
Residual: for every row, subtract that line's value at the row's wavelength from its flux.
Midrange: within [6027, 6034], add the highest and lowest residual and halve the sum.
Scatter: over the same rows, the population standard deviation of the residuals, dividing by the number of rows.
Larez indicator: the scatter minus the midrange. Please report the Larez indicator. -1.7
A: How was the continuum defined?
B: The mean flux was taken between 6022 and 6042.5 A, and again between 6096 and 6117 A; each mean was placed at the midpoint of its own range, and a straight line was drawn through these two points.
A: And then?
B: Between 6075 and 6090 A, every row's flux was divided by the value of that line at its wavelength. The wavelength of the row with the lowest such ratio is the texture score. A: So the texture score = 6075.29 A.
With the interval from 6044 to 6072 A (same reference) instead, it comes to 6071.10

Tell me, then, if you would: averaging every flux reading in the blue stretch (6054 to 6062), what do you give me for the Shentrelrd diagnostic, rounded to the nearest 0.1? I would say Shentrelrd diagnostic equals 19.5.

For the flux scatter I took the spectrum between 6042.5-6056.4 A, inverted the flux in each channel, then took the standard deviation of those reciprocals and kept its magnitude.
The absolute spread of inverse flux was 0.0009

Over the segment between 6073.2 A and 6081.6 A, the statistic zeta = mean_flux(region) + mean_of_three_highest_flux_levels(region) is 36.1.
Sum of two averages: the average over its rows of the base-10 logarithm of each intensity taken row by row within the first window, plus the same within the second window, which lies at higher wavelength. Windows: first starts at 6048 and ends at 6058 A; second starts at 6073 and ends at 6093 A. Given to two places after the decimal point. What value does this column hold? 2.54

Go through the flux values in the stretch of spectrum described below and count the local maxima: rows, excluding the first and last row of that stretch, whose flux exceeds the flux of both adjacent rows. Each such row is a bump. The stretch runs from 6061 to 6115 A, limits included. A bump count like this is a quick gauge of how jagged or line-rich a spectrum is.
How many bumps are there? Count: 3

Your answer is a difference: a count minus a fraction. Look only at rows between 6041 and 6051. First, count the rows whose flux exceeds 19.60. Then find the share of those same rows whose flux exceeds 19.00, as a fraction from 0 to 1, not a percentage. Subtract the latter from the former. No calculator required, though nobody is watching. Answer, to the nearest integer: 0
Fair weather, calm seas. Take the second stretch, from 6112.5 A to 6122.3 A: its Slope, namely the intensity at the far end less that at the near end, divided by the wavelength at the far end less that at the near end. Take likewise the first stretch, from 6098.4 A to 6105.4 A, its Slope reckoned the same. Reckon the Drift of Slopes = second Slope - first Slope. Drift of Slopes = -0.36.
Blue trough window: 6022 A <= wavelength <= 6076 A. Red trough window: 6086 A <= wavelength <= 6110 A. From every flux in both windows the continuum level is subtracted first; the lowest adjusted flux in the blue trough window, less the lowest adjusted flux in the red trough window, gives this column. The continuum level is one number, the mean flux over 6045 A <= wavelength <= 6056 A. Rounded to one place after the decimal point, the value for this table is -0.4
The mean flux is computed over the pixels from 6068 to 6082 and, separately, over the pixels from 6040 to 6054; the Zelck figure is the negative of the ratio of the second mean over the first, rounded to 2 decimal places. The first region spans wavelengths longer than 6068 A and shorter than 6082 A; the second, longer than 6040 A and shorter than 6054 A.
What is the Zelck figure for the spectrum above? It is -1.05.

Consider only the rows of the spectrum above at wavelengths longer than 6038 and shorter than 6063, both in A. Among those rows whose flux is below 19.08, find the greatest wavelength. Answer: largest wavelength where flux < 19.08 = 6052.95 A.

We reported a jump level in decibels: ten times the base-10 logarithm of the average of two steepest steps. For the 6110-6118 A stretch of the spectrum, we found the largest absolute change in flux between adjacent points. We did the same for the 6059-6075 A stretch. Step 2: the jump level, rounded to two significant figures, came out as -1.9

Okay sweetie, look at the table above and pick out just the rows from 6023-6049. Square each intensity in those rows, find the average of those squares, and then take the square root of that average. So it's 19.9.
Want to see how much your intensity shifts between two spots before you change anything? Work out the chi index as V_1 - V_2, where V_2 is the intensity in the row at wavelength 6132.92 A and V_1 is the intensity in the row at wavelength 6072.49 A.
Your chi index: -2.3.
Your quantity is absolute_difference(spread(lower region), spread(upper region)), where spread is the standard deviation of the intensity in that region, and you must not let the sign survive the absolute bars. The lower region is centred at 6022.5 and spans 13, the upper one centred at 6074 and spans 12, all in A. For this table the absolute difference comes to 0.00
